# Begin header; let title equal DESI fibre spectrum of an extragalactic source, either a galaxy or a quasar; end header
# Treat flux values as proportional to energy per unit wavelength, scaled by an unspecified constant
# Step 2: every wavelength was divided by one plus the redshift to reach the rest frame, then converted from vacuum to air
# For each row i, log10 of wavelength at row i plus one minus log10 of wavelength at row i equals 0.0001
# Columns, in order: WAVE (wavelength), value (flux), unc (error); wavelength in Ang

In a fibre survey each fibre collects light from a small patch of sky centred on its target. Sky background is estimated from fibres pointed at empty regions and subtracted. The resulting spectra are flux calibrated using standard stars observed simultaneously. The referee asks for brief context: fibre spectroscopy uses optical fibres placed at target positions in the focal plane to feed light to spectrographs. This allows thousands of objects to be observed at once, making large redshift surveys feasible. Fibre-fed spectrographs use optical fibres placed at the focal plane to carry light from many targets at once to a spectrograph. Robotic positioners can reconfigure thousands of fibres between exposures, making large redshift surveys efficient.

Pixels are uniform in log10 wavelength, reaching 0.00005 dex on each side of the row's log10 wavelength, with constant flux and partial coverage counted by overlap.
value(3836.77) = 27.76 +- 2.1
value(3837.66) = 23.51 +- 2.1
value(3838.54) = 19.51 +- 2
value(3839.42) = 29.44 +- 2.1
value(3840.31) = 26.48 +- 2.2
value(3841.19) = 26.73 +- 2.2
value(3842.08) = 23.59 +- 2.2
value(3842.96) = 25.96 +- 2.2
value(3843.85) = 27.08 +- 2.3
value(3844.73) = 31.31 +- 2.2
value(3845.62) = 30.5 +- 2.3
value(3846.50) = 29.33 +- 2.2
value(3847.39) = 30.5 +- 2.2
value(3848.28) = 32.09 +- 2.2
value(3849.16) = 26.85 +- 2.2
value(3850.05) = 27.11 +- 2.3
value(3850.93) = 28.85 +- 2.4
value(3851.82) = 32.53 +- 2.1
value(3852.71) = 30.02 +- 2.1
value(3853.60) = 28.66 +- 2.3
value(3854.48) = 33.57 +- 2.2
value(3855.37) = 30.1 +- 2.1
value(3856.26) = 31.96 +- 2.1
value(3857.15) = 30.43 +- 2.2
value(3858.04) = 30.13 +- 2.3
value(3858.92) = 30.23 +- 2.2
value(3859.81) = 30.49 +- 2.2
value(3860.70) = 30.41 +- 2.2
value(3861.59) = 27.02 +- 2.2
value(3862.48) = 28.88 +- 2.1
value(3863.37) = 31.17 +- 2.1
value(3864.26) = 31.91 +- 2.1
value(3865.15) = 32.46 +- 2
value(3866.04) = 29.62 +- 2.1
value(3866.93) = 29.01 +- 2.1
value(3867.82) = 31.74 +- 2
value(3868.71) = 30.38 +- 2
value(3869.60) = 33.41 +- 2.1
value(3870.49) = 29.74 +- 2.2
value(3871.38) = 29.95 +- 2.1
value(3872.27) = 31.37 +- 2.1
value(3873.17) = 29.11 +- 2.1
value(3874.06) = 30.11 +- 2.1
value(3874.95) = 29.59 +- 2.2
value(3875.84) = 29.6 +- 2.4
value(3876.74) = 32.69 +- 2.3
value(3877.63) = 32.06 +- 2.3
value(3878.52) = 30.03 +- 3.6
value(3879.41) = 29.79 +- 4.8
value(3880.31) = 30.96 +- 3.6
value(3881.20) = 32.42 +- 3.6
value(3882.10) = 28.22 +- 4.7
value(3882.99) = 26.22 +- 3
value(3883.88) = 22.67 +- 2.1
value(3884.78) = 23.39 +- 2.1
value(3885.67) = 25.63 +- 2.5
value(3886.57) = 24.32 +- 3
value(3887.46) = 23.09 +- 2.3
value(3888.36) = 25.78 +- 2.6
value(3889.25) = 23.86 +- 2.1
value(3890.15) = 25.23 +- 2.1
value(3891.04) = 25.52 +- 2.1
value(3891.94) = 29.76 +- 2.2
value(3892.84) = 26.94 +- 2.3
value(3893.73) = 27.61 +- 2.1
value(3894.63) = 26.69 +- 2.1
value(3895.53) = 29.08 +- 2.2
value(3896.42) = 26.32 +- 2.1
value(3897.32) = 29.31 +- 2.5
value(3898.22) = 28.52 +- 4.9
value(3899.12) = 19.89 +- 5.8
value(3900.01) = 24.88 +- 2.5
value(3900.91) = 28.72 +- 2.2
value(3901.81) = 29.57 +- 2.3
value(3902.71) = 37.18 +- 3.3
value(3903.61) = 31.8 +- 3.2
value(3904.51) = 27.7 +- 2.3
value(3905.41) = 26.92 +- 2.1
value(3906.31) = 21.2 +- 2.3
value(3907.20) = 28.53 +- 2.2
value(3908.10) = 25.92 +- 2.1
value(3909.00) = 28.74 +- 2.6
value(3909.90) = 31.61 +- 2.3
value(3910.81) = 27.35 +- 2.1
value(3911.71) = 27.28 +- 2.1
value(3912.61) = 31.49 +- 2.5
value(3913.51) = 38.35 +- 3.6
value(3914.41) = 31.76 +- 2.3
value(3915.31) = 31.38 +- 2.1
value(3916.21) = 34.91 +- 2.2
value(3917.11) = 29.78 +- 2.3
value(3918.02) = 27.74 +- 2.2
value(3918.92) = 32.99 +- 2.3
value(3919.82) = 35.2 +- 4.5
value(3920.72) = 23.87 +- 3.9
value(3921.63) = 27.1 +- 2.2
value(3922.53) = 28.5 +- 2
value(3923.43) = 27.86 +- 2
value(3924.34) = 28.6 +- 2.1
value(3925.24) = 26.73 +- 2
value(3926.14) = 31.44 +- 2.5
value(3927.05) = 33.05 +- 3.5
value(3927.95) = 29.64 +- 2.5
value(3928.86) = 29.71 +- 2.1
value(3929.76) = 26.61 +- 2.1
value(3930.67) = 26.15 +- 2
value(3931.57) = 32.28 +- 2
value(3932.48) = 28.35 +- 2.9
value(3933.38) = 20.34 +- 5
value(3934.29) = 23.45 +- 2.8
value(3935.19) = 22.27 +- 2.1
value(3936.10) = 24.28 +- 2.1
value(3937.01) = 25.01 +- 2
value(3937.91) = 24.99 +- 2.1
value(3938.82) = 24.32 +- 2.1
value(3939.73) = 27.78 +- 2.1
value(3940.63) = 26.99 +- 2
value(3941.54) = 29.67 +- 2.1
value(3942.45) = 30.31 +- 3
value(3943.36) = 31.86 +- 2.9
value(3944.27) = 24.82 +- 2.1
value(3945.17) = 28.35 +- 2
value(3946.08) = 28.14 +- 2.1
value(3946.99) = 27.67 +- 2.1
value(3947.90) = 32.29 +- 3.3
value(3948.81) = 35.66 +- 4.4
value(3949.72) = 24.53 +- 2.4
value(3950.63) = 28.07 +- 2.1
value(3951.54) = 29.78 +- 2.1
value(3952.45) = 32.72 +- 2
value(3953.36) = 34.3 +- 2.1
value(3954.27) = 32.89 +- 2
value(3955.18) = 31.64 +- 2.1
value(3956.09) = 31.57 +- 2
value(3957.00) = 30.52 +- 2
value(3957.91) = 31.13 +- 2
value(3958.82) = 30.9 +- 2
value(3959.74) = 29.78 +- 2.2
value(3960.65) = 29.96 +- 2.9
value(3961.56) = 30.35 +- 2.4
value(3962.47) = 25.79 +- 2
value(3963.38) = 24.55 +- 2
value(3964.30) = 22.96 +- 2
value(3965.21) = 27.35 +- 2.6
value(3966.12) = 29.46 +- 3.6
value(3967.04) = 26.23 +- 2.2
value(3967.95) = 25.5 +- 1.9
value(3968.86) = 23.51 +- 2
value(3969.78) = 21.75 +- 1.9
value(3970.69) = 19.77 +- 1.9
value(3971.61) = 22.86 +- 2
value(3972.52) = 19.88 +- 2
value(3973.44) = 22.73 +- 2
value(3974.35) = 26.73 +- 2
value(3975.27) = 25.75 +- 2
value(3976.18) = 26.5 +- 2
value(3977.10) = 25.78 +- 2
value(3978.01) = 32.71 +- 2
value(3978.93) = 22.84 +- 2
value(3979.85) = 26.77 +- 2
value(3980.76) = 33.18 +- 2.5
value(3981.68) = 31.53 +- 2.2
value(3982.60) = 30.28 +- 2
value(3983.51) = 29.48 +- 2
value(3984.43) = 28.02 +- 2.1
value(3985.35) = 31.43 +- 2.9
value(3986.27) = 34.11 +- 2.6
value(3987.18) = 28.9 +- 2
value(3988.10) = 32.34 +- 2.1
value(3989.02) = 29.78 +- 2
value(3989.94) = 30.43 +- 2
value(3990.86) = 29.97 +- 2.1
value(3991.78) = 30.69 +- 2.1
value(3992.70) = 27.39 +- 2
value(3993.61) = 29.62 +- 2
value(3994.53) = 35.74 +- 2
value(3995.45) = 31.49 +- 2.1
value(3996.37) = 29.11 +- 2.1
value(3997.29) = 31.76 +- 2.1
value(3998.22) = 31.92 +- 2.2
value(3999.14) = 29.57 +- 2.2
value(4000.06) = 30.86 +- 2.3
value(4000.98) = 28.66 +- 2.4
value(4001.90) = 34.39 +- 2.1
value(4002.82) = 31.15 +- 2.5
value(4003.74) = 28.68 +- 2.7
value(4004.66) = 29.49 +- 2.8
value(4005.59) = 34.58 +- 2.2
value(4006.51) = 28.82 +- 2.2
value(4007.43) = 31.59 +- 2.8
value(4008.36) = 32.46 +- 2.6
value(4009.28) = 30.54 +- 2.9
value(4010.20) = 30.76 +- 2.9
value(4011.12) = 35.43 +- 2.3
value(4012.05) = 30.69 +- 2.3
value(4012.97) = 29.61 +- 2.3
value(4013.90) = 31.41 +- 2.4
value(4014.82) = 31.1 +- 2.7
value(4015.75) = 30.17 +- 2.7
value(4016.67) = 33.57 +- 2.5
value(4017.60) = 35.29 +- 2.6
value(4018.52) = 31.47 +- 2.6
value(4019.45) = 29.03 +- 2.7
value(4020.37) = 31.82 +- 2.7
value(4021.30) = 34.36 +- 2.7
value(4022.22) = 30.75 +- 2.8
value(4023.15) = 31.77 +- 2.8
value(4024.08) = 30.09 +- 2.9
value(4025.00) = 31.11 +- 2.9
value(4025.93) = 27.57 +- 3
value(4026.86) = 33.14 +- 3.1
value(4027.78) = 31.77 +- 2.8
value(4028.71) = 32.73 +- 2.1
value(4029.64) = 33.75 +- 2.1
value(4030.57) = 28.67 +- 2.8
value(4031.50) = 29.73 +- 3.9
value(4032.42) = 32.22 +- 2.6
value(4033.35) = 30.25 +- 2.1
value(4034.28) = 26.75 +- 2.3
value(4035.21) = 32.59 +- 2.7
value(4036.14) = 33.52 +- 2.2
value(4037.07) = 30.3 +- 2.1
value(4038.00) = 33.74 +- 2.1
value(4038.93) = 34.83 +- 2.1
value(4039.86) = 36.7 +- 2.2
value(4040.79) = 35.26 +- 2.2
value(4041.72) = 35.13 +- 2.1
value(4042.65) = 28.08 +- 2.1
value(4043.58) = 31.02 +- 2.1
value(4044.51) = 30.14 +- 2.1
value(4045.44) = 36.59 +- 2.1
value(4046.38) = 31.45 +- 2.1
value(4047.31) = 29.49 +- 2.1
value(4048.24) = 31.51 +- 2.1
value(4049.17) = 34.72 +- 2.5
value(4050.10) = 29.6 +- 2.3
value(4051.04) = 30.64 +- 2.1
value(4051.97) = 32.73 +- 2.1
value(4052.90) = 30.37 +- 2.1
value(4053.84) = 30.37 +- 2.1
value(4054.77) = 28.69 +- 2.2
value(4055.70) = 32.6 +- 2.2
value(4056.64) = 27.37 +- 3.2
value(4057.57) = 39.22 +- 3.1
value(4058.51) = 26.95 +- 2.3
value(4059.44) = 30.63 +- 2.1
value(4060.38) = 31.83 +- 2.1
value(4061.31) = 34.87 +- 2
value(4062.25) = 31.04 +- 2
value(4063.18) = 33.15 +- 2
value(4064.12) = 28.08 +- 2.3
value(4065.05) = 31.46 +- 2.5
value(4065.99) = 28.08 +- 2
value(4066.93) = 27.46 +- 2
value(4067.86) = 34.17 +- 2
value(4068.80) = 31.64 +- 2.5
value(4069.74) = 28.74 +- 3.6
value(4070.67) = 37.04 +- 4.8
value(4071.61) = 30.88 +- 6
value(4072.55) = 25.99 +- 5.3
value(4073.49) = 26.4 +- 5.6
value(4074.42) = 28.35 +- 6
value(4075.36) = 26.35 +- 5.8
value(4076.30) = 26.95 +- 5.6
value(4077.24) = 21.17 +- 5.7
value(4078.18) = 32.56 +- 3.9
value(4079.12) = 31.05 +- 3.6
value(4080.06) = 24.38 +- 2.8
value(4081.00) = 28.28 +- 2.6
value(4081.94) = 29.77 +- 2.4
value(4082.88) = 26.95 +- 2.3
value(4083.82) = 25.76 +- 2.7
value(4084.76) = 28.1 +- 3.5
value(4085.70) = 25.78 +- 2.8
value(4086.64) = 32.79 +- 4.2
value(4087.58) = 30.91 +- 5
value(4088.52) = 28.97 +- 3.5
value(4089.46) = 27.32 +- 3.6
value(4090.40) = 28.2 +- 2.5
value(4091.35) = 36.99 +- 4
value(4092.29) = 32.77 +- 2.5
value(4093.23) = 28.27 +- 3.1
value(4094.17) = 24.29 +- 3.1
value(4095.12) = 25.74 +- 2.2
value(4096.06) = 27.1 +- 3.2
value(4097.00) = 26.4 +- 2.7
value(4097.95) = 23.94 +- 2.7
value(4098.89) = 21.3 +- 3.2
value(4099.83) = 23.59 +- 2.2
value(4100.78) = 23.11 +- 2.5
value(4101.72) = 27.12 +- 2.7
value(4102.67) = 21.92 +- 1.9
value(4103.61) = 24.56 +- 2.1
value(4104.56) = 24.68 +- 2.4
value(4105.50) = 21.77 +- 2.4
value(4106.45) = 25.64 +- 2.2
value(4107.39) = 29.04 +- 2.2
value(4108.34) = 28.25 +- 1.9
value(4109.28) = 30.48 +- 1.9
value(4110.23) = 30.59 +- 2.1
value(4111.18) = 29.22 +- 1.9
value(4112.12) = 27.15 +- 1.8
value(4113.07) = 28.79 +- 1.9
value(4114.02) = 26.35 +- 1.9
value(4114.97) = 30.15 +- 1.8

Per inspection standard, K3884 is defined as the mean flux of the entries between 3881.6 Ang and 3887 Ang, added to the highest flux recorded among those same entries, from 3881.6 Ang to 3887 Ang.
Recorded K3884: 53.3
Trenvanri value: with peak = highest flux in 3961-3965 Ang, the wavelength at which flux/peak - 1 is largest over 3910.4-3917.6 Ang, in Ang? 3913.51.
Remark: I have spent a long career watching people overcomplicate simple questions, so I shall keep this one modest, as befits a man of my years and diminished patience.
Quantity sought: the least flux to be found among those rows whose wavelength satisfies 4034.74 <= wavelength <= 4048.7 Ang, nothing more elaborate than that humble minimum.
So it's 28.08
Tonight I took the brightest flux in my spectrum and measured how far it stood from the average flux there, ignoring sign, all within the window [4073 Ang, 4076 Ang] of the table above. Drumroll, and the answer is 1.3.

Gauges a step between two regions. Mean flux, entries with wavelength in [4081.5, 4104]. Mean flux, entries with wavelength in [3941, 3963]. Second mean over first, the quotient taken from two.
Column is 0.89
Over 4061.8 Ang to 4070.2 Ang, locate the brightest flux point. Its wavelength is 4067.86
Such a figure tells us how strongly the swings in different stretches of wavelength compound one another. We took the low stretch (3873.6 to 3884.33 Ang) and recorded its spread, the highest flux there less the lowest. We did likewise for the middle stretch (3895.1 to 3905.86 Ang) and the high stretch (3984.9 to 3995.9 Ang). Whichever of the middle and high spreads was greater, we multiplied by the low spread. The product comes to 173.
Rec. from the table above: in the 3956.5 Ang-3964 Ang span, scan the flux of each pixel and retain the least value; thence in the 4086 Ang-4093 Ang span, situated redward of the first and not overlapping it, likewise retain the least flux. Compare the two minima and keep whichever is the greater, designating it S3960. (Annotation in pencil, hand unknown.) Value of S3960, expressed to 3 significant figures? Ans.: 27.3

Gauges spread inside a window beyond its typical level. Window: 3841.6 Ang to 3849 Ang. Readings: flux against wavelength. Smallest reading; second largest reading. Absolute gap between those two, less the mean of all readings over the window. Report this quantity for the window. -21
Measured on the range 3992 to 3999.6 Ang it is -26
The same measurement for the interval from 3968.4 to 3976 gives -17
